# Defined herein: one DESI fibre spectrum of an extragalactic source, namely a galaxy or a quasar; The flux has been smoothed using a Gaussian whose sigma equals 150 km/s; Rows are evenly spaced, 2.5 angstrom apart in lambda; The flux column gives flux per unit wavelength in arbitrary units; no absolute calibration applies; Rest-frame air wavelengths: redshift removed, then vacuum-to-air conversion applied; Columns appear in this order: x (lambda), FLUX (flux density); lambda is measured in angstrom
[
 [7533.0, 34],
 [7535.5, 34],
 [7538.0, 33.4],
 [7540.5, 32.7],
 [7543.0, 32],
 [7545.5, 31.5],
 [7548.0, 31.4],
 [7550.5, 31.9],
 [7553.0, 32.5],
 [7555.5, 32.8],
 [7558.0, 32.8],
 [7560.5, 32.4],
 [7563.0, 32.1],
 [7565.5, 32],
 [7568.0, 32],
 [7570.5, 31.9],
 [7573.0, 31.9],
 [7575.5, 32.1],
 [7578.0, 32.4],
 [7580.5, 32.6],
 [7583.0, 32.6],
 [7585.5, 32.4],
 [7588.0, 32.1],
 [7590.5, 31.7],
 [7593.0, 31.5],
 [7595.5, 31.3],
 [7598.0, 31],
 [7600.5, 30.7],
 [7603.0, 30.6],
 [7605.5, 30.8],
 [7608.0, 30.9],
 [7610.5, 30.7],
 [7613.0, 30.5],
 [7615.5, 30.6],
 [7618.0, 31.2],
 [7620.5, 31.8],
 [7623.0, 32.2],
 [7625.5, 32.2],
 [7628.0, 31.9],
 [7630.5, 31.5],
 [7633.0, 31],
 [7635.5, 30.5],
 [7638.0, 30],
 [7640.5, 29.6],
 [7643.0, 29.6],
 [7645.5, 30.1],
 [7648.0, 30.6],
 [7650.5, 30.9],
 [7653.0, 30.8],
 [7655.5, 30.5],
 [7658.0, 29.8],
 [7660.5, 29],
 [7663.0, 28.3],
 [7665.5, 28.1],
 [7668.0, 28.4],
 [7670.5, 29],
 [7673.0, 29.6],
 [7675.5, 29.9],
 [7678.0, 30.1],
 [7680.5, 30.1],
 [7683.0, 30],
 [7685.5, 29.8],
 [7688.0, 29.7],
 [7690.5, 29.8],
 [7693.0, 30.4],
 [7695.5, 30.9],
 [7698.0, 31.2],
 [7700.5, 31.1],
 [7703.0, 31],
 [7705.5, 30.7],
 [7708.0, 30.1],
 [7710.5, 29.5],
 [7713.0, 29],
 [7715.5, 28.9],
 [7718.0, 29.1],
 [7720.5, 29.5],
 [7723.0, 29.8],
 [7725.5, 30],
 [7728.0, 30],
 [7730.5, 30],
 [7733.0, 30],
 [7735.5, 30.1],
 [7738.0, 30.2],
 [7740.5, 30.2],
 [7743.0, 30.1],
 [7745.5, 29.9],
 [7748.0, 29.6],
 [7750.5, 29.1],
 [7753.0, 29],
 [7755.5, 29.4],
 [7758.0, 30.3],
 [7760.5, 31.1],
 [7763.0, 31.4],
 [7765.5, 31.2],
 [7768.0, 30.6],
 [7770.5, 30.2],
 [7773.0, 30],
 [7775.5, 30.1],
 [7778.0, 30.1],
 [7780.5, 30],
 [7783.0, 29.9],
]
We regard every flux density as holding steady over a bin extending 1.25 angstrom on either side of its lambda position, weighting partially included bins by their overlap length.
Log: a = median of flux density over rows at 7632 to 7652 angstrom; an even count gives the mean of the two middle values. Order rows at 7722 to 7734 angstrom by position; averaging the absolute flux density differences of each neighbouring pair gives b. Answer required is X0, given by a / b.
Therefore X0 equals 606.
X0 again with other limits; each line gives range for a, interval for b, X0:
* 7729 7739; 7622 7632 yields 129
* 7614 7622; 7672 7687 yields 195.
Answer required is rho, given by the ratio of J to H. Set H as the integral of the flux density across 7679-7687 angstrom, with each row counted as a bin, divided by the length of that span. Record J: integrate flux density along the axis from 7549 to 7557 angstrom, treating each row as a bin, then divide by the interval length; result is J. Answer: 1.08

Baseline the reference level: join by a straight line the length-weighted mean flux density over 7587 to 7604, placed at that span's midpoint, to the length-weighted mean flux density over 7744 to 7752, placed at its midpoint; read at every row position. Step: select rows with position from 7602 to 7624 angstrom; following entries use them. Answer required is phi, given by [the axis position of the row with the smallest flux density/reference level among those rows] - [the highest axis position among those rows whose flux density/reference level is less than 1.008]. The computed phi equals -15.0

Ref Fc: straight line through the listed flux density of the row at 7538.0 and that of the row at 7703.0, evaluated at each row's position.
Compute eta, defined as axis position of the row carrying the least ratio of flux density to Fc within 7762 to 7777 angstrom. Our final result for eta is 7773.0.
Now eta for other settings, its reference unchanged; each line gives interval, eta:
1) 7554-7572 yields 7570.5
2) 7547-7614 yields 7603.0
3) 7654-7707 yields 7665.5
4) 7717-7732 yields 7718.0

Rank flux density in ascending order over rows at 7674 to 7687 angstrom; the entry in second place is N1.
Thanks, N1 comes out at 29.9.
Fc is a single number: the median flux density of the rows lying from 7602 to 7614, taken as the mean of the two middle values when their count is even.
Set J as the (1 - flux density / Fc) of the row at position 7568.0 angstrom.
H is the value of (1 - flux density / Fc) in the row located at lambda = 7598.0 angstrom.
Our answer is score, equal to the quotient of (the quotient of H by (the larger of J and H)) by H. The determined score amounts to -102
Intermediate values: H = -0.010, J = -0.042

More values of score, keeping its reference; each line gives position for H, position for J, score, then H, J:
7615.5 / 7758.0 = 77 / 0.003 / 0.013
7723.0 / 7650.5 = 34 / 0.029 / -0.007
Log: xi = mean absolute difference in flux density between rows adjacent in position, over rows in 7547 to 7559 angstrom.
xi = 0.35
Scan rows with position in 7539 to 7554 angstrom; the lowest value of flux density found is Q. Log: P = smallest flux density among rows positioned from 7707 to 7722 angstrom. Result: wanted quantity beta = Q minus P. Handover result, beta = 2.5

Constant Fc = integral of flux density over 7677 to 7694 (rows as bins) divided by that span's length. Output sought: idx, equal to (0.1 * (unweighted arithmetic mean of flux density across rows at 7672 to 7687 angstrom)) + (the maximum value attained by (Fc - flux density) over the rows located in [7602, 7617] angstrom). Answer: 2.5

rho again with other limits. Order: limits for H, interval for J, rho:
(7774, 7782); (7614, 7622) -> 1.04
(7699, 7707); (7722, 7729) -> 0.97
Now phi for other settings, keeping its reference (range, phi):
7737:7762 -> -2.5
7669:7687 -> -15.0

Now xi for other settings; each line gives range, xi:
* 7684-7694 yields 0.27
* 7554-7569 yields 0.16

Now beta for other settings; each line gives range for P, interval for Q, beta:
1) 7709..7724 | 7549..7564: 3.0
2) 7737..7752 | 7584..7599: 1.9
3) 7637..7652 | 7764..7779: 0.4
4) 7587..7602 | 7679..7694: -1.0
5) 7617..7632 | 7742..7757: -2.2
